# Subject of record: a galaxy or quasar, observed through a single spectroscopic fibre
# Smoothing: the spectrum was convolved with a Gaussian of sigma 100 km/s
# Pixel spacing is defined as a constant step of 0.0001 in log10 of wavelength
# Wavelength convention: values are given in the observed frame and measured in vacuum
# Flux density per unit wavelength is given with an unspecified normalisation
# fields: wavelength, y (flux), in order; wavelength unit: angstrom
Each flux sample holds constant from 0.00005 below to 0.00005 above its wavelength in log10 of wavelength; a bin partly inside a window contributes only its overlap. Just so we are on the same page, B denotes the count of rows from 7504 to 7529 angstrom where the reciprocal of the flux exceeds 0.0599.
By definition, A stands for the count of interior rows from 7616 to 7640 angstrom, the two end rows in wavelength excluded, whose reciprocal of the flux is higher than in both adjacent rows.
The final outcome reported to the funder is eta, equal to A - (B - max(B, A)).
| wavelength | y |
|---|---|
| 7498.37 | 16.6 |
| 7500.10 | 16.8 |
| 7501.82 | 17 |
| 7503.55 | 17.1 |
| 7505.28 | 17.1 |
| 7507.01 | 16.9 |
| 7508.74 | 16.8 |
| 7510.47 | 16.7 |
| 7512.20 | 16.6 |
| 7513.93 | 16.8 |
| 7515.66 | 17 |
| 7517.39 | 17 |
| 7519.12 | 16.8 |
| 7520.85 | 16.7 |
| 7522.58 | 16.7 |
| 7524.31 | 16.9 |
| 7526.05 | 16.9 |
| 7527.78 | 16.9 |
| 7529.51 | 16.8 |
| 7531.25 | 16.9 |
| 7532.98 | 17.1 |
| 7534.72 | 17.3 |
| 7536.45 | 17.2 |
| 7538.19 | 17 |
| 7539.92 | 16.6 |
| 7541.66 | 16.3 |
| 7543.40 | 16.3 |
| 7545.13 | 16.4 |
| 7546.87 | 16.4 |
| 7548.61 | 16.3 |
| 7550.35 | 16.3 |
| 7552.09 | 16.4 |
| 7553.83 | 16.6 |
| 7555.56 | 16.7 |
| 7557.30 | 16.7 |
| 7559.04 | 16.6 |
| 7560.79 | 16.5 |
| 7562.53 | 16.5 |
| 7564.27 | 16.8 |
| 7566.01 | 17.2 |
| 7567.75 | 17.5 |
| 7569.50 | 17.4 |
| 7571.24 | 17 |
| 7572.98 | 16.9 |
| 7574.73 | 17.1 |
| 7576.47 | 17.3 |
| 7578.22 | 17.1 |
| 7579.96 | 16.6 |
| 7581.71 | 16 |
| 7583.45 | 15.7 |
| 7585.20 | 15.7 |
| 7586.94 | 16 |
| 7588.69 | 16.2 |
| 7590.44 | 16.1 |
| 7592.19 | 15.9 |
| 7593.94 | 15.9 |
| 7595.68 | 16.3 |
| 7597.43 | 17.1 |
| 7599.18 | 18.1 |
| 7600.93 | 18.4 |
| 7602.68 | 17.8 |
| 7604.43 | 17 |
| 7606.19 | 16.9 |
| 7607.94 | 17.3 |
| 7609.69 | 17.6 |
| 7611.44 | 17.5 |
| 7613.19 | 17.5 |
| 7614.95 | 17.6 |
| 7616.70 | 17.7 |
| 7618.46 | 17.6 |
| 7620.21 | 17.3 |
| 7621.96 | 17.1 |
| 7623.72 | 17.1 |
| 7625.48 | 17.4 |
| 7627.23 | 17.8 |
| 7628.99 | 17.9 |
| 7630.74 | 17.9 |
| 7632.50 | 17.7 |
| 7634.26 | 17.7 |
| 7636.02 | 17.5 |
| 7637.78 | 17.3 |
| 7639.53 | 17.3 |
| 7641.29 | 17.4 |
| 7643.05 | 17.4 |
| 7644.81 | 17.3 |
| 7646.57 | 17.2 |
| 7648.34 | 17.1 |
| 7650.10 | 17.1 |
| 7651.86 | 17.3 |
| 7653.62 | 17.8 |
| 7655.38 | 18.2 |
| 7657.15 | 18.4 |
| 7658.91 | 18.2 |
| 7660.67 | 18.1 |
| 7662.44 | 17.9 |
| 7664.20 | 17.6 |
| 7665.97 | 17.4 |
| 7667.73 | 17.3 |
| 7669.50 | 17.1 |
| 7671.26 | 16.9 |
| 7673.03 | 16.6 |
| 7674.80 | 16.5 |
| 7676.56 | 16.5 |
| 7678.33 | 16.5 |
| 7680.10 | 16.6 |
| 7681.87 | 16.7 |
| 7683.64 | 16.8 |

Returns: 0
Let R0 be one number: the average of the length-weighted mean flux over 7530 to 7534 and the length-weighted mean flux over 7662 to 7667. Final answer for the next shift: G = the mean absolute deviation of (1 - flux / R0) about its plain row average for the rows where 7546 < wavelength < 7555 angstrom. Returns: 0.005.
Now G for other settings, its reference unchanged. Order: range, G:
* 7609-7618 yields 0.004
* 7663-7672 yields 0.012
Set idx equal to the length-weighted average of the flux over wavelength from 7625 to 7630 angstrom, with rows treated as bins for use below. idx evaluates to 17.8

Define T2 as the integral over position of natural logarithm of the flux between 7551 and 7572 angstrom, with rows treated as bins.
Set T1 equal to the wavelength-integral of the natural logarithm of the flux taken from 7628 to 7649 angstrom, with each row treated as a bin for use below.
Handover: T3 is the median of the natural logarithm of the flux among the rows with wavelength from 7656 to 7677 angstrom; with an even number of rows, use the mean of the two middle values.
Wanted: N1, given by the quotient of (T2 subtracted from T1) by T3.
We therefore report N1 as 0.3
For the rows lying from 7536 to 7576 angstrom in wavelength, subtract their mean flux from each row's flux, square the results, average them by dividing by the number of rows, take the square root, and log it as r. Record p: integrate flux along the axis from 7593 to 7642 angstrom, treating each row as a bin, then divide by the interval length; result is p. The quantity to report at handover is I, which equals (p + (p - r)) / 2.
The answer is 17.2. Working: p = 17.4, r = 0.4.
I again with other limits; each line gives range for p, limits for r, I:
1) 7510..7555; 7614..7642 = 16.6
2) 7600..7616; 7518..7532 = 17.5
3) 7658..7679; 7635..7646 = 17.2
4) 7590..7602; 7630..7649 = 16.8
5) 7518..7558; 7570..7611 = 16.3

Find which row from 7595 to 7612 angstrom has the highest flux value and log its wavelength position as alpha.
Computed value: 7600.93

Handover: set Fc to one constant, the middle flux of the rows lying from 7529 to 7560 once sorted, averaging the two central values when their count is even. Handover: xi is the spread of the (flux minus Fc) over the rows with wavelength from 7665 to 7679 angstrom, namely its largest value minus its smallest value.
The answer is 0.9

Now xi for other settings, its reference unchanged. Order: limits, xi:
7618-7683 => 1.9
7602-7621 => 0.9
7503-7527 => 0.5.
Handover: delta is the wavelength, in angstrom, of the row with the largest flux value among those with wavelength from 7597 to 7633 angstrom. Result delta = 7600.93 angstrom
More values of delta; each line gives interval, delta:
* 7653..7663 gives 7657.15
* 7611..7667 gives 7657.15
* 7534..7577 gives 7567.75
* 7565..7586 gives 7567.75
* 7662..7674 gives 7662.44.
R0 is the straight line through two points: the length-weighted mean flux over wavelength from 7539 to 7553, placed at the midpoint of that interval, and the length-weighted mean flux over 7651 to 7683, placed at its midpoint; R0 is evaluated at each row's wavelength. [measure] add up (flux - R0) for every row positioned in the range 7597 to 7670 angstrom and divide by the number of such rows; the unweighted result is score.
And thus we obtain 0.5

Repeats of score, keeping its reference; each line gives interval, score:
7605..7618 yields 0.6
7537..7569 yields 0.2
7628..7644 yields 0.5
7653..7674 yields 0.3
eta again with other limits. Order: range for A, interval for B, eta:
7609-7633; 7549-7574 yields 0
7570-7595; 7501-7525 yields 1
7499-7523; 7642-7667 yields 2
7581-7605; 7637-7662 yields 0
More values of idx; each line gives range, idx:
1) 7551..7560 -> 16.6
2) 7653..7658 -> 18.1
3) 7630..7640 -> 17.6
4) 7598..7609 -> 17.6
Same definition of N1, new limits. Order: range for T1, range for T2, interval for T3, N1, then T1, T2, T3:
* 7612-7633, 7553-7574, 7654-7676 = 0.3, 60.2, 59.3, 2.86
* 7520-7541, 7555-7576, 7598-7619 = 0.0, 59.4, 59.4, 2.87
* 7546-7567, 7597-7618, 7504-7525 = -0.4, 59.0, 60.1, 2.82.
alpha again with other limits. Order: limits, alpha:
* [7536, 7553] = 7536.45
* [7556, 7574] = 7567.75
